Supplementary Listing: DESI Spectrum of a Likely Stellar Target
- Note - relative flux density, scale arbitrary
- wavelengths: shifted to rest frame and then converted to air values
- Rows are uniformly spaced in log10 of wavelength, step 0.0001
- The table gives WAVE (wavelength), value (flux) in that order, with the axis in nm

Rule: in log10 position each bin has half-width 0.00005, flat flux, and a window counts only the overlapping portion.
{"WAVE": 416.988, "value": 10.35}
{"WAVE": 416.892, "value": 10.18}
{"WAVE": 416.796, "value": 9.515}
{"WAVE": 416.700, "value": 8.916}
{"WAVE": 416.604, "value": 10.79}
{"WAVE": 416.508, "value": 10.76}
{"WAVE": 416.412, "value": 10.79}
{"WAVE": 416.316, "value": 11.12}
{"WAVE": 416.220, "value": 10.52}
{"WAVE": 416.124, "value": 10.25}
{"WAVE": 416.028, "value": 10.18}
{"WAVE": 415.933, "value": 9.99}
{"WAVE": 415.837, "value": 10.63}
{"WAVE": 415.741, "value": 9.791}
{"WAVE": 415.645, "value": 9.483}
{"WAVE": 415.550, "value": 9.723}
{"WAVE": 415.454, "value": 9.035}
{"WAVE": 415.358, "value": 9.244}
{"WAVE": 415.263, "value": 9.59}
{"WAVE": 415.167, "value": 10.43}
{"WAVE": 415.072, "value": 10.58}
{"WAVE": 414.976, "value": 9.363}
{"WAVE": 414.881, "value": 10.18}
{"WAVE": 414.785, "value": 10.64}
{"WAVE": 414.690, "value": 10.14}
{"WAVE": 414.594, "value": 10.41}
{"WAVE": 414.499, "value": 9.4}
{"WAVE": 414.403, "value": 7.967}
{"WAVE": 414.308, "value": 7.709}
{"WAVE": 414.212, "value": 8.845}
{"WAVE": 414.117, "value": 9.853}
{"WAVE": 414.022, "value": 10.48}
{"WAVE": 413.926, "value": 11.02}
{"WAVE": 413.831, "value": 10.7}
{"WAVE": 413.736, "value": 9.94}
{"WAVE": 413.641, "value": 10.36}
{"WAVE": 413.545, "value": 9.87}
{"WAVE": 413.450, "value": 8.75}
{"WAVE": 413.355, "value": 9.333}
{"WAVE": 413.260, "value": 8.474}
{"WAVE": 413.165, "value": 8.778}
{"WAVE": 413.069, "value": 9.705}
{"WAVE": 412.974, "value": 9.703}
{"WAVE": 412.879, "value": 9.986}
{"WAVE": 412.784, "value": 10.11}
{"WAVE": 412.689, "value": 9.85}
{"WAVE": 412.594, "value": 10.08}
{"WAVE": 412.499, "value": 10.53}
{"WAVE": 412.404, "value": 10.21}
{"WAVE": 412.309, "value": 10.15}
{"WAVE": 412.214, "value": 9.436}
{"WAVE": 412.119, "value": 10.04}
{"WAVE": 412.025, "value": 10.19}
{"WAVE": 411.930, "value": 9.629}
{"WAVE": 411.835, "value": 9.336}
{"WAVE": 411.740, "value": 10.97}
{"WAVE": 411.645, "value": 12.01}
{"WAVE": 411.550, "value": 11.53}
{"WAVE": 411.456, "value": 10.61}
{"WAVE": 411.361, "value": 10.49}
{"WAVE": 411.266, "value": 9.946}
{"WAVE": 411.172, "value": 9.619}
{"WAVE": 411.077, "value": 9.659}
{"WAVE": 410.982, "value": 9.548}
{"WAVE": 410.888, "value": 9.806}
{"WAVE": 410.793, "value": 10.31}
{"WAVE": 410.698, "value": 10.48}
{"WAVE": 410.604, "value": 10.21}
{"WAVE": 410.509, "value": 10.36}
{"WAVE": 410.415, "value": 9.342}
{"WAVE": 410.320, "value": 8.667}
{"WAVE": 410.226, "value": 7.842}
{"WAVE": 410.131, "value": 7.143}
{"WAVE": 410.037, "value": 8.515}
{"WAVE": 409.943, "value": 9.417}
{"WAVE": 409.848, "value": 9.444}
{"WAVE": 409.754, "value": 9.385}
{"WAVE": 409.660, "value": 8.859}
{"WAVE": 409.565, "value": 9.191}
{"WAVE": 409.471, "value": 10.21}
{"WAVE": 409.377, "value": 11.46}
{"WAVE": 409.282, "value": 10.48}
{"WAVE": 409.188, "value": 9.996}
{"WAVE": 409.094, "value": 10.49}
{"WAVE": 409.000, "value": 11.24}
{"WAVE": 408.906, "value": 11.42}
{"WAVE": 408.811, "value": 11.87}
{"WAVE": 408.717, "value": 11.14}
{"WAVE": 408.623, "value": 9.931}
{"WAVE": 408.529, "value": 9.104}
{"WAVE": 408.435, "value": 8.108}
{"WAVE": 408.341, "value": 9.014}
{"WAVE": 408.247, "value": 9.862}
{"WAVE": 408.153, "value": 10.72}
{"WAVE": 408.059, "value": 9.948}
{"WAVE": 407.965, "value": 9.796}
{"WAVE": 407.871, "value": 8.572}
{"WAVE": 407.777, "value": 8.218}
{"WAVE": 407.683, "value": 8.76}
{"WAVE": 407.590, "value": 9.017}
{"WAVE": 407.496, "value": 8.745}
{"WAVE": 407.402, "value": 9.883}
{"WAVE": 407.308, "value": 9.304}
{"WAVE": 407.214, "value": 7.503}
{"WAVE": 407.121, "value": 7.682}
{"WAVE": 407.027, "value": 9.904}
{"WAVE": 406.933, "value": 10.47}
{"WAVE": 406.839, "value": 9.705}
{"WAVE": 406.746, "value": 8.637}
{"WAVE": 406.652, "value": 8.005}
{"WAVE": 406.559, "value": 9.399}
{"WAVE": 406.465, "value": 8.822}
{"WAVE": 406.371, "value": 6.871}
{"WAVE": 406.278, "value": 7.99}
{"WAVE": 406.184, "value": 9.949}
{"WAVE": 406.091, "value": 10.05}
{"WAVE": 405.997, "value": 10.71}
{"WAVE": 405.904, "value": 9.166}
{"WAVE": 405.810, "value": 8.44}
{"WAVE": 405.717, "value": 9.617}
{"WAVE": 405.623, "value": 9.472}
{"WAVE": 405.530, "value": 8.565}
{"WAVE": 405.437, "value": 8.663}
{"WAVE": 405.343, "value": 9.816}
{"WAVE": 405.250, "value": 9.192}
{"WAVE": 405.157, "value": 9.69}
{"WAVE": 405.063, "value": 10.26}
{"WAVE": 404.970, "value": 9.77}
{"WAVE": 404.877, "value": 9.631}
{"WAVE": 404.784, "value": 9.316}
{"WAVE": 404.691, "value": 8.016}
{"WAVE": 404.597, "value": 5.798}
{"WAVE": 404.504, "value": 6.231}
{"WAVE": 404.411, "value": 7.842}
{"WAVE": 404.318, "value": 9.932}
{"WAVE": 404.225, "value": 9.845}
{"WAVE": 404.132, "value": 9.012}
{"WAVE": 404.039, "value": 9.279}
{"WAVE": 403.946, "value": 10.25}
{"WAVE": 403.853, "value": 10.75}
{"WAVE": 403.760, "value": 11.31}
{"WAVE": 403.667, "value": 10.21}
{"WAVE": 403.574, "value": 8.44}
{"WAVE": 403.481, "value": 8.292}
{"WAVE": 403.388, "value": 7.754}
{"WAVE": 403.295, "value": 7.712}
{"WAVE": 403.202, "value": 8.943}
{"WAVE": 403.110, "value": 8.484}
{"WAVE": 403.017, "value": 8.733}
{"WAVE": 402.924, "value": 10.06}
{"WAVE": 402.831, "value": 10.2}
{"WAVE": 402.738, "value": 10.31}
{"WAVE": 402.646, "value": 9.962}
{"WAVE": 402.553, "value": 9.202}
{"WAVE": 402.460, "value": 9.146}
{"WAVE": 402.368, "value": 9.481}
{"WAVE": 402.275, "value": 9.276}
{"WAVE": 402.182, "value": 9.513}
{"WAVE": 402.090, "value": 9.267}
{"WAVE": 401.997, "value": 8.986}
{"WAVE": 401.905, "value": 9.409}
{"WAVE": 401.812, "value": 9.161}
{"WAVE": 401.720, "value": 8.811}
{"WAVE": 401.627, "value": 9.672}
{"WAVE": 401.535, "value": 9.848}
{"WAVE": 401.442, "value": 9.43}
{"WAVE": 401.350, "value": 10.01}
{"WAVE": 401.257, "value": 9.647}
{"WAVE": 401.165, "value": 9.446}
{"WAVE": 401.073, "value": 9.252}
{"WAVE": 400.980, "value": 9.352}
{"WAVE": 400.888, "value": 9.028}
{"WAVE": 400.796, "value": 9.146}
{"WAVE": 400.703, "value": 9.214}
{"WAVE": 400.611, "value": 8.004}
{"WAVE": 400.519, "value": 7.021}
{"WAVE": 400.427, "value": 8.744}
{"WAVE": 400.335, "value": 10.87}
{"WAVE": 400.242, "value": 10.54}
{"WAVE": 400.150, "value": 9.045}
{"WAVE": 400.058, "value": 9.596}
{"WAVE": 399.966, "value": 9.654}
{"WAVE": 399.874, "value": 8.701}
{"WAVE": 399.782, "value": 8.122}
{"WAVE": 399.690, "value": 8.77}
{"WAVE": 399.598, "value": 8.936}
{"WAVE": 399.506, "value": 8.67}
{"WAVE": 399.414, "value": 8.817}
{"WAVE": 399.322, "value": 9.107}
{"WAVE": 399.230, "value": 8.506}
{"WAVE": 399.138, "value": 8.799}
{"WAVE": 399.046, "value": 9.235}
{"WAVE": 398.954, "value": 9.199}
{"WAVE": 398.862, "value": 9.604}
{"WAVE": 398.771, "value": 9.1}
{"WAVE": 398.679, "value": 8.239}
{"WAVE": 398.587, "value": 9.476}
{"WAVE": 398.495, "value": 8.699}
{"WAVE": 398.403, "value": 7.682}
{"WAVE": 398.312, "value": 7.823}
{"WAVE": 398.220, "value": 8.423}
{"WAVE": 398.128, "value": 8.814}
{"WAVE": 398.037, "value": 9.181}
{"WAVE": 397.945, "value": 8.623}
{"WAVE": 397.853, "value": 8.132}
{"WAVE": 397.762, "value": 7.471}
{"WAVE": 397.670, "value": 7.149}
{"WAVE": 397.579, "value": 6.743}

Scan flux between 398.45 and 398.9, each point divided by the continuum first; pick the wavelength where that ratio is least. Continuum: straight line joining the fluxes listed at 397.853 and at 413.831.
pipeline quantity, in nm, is 398.679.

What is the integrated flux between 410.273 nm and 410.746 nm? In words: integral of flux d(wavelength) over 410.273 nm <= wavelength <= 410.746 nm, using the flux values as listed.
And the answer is 4.6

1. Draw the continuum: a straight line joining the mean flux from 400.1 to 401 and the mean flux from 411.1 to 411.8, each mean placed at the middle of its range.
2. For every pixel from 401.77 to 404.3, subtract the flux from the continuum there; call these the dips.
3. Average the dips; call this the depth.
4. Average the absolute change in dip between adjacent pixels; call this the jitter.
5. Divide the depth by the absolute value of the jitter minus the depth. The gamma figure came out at 0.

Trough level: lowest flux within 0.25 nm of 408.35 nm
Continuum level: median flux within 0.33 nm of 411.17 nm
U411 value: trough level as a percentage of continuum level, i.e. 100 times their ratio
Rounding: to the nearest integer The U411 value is 83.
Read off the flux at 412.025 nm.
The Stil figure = 10.19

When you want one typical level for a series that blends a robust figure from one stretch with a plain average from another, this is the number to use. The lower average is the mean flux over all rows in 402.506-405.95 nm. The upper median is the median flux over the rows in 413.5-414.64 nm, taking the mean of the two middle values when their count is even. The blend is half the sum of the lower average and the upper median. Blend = 9.5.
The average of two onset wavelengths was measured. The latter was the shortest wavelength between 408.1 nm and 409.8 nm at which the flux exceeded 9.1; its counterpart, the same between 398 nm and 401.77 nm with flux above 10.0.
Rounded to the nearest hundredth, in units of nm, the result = 404.20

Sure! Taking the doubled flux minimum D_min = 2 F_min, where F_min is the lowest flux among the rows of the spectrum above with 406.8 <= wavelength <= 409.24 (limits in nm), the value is 15.0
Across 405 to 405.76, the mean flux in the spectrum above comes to 9.41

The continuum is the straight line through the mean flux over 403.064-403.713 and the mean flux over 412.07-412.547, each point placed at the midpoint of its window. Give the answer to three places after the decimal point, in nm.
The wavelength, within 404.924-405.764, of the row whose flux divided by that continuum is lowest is 405.530 nm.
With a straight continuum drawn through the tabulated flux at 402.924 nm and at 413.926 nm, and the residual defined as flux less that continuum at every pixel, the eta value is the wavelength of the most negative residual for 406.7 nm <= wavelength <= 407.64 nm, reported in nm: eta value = 407.214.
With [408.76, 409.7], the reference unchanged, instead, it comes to 409.660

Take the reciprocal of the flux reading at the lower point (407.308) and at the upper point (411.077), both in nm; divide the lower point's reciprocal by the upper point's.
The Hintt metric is 1.0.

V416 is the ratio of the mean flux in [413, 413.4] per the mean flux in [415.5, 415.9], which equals 0.92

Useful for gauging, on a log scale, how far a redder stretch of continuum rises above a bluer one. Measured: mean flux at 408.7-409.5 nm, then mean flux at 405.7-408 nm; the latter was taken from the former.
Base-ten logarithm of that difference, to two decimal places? 0.28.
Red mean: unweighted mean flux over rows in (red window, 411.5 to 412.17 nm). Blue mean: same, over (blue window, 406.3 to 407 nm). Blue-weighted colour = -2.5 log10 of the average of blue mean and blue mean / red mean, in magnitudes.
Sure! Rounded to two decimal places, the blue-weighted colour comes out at -1.71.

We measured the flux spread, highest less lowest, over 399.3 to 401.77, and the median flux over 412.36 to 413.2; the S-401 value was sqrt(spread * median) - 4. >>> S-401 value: 2.2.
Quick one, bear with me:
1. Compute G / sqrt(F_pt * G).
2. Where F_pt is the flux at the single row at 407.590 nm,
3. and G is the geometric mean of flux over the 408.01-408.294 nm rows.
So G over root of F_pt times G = 1.06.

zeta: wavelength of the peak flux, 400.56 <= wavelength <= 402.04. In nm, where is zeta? 401.350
